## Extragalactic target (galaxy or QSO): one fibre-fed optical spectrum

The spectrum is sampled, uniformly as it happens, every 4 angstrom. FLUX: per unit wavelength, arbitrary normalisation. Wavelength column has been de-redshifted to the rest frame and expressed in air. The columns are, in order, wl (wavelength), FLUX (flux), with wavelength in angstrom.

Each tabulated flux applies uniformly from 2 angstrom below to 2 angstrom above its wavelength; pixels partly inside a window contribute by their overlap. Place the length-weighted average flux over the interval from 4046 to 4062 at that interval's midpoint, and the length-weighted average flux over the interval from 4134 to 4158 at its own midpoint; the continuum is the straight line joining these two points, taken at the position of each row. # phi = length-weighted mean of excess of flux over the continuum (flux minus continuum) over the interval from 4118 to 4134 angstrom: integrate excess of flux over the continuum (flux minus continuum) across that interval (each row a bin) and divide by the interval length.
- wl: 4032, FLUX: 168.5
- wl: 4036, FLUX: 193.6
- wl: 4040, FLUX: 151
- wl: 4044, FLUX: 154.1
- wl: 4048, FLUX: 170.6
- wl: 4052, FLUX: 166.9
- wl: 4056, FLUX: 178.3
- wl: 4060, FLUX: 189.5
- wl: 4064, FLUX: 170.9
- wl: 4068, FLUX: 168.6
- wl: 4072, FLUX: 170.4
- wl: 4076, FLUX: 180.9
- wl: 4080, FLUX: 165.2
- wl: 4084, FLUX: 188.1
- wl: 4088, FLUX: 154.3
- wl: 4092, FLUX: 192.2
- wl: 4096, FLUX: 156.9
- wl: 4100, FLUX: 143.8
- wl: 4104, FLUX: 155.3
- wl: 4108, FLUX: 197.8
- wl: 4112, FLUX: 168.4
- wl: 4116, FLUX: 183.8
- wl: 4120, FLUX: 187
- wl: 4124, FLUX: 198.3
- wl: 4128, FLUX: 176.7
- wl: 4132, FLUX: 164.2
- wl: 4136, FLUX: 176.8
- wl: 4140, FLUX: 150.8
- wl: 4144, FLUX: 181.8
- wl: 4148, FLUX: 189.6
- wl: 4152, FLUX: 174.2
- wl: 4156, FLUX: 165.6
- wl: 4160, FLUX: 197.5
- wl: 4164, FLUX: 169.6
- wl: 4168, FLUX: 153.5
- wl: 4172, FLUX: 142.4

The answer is 7.7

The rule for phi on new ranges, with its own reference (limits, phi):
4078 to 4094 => -0.3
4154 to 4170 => -1.0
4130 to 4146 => -5.0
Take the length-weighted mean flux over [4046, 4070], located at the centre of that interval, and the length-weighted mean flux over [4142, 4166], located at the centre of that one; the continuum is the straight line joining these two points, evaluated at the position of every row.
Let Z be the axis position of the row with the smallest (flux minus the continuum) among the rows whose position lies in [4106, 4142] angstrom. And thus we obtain 4140 angstrom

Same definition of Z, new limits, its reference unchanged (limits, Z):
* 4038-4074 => 4040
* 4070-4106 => 4100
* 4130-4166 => 4140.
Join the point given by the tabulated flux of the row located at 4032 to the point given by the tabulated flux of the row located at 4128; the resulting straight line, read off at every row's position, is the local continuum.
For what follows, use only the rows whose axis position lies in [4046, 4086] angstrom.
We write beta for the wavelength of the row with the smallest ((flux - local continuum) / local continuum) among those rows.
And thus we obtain 4080 angstrom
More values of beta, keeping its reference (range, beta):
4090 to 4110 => 4100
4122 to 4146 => 4140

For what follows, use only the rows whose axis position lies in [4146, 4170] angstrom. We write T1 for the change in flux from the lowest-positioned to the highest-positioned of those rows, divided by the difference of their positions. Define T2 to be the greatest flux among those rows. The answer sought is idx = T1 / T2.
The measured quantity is -0.009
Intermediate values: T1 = -1.8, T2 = 197.5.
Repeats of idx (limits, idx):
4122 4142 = -0.015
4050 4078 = 0.003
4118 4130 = -0.006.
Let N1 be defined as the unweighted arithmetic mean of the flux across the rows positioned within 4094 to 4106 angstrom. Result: 152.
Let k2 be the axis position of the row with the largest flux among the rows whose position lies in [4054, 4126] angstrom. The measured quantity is 4124 angstrom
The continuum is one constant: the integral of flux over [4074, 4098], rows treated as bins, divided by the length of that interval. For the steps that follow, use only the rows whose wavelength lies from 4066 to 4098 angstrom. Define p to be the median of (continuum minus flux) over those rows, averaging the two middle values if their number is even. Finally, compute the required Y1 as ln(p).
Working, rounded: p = 3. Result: 1.2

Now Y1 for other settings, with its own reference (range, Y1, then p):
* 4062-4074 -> 0.9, 3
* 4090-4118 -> 1.5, 5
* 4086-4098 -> 2.8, 16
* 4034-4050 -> 2.4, 11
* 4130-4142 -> 2.2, 9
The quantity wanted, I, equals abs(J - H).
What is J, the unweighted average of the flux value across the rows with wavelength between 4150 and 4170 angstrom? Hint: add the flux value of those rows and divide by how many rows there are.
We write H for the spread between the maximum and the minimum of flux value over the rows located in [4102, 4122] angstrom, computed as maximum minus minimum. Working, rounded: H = 42.5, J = 172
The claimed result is 130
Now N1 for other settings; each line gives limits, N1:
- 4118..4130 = 187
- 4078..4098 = 171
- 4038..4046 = 153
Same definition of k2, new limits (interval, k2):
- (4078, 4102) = 4092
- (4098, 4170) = 4124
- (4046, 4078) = 4060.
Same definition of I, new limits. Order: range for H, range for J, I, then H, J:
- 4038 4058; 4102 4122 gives 151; 27.3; 178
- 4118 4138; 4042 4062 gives 138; 34.1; 172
